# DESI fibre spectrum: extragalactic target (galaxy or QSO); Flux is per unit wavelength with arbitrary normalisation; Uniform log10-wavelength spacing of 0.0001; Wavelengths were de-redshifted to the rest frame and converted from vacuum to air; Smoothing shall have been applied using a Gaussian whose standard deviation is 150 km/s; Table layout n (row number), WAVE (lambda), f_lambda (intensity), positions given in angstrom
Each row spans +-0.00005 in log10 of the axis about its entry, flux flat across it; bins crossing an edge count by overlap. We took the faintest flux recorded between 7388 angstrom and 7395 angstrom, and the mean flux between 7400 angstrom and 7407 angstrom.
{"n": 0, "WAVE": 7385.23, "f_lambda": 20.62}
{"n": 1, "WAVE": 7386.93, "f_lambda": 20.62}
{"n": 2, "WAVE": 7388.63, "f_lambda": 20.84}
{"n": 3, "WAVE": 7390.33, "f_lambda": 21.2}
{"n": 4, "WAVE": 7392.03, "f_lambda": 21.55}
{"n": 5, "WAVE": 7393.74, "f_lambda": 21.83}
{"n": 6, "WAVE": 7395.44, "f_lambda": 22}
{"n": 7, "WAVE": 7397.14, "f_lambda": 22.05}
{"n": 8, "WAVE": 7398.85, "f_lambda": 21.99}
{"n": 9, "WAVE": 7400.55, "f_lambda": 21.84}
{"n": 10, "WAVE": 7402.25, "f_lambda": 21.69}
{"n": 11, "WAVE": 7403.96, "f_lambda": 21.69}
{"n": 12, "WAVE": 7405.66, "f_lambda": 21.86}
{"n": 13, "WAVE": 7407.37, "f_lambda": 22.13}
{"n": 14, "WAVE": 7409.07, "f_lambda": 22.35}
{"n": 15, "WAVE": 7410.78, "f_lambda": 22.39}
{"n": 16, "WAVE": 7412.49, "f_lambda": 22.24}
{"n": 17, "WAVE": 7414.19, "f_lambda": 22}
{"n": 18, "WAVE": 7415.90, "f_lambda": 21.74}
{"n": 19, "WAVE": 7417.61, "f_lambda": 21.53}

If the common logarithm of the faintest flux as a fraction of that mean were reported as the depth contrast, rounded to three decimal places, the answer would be -0.019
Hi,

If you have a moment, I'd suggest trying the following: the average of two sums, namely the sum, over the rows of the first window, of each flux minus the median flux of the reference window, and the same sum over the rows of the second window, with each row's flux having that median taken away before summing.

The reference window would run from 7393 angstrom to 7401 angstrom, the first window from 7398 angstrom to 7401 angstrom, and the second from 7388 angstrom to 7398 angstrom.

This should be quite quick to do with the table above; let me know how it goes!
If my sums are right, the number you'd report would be -1.3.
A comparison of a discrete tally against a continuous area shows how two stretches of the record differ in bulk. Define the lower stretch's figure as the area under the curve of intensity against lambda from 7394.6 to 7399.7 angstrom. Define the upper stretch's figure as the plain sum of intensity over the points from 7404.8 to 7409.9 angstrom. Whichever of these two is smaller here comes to 66.3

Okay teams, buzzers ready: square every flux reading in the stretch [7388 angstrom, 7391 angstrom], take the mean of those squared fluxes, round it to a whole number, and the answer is 442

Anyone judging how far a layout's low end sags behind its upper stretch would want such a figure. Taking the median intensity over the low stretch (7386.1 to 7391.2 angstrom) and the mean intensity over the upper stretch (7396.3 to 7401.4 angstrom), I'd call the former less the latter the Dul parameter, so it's -1.12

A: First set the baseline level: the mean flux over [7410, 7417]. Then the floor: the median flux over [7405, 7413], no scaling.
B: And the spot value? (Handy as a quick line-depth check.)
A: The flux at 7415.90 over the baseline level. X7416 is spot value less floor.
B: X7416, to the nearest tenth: -21.3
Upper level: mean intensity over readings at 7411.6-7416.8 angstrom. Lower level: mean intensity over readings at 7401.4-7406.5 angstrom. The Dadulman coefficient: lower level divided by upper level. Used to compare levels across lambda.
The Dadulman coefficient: 0.989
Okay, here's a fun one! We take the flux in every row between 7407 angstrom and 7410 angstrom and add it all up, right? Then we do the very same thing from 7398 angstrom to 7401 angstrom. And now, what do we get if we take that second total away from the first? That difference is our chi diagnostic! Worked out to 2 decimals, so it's 0.65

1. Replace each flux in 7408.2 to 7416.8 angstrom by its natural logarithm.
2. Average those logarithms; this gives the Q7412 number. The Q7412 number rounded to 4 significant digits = 3.098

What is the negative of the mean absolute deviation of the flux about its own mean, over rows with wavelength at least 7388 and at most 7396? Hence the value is -0.37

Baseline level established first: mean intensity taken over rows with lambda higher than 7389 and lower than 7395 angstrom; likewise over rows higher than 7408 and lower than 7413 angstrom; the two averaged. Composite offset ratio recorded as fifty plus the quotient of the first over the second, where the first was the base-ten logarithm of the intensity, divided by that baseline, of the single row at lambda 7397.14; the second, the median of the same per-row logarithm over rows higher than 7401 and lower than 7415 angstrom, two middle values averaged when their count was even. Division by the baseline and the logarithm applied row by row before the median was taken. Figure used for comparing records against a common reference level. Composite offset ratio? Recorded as 51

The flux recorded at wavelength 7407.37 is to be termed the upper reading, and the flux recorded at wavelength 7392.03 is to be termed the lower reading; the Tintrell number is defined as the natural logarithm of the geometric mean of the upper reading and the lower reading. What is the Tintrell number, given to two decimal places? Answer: 3.08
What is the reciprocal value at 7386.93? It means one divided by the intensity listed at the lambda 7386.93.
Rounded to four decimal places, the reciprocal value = 0.0485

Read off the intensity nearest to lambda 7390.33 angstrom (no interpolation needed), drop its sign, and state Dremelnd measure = 21.2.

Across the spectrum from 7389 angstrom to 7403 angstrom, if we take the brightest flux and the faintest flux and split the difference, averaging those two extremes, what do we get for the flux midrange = 21.6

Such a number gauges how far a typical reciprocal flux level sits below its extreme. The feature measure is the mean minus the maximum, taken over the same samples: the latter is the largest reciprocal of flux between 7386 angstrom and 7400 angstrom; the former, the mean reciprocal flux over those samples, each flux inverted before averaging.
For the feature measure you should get -0.0020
